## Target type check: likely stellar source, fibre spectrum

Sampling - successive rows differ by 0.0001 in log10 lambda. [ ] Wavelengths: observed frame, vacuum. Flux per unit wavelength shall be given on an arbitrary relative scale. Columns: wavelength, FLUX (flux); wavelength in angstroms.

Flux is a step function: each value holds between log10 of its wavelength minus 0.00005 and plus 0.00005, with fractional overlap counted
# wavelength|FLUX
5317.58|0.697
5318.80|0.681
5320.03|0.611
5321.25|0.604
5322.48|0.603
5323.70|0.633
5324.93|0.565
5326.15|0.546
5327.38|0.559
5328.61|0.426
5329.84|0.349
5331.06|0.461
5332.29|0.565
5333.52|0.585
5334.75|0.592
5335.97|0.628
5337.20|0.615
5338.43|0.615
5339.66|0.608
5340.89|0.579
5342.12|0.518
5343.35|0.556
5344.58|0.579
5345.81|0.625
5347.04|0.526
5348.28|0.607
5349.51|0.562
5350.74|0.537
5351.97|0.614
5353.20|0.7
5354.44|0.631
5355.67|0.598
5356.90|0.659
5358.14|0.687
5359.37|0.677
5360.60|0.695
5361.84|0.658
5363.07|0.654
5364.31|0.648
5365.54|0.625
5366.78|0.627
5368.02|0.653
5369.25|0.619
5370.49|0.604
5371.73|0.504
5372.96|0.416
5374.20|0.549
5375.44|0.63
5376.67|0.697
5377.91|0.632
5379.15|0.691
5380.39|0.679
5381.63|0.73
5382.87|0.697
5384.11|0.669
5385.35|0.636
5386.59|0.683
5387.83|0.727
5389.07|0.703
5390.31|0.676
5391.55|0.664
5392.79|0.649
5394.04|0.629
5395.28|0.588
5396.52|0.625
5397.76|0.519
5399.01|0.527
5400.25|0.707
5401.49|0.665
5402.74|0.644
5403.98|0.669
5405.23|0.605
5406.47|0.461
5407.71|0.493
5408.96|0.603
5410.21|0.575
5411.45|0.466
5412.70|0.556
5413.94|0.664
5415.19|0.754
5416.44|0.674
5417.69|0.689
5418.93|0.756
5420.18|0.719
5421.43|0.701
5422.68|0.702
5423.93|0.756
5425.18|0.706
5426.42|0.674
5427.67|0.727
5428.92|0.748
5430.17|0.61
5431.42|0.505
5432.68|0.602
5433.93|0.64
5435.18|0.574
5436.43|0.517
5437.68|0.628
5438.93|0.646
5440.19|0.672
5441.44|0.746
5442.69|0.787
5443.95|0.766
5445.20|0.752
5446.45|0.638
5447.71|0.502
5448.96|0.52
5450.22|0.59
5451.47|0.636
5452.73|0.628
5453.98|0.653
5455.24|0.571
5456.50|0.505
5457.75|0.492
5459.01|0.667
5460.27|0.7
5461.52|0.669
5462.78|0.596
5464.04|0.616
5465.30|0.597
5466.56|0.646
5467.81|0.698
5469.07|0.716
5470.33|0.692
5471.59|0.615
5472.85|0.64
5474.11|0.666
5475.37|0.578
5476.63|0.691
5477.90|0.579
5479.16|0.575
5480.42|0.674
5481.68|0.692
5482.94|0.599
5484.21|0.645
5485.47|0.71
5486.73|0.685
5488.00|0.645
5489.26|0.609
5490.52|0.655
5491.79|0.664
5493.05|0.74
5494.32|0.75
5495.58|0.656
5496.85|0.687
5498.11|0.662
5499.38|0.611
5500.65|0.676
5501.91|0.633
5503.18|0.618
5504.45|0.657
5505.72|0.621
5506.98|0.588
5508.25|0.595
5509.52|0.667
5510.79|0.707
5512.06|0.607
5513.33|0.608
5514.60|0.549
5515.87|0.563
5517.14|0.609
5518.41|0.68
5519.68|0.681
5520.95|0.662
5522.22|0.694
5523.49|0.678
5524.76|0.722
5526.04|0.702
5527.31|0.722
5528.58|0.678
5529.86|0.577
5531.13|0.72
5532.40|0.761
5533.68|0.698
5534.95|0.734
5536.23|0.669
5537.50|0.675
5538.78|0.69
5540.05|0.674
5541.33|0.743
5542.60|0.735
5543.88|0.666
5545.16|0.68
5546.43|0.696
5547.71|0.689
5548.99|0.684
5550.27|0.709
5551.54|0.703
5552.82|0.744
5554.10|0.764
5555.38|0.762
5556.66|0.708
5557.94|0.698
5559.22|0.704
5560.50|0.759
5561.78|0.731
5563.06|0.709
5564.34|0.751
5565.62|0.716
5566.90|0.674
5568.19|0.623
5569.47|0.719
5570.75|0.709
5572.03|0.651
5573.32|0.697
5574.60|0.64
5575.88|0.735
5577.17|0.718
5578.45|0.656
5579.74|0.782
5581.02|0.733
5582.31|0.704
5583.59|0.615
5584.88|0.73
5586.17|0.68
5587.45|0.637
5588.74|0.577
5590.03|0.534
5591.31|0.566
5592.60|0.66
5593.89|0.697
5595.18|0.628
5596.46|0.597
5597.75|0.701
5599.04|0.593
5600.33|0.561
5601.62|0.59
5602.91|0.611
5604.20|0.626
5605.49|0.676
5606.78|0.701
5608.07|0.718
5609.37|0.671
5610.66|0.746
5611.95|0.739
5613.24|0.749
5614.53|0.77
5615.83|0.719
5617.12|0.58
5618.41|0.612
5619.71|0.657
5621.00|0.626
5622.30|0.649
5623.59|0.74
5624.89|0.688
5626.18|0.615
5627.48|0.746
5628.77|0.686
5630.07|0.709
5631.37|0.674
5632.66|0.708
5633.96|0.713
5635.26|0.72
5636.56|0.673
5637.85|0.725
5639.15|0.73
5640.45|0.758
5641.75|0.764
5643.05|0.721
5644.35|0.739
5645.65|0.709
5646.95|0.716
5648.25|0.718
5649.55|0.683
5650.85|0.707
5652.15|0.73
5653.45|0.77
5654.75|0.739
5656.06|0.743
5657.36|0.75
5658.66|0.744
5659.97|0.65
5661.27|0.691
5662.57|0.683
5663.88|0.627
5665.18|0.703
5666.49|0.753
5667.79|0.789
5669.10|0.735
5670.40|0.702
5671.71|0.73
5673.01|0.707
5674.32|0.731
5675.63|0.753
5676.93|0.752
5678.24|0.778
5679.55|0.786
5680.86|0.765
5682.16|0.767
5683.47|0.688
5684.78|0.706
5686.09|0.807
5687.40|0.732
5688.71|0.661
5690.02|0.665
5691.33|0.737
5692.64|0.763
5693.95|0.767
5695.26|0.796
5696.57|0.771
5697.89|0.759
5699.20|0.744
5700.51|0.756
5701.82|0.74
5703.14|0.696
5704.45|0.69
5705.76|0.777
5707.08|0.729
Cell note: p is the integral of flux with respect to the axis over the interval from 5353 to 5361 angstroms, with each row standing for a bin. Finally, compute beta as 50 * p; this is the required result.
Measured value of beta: 264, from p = 5.3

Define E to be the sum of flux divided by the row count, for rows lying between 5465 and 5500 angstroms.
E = 0.656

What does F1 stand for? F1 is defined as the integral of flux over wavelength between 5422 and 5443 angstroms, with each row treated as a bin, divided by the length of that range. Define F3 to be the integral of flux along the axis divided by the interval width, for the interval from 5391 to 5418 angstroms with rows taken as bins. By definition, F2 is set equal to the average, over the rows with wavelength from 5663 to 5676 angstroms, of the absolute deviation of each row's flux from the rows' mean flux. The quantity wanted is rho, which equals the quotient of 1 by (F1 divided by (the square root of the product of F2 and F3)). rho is 0.21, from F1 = 0.659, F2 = 0.031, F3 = 0.609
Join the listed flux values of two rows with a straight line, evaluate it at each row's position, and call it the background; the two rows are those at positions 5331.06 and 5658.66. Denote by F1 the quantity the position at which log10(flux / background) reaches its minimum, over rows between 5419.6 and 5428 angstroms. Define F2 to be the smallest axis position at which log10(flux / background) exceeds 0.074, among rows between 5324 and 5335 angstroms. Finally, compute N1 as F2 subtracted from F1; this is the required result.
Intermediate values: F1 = 5426.42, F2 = 5324.93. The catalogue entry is 101.5 angstroms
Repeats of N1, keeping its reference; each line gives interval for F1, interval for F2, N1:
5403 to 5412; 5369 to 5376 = 37.2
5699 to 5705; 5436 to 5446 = 264.3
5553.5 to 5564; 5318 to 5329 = 239.1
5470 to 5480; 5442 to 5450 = 36.5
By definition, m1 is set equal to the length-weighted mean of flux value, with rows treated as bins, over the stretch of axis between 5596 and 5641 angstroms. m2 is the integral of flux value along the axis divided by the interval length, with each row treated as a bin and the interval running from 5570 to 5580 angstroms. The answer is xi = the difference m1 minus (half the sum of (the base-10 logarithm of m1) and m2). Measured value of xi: 0.42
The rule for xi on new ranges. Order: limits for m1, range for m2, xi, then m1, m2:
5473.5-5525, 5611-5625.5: 0.40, 0.648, 0.686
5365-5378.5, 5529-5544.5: 0.36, 0.596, 0.695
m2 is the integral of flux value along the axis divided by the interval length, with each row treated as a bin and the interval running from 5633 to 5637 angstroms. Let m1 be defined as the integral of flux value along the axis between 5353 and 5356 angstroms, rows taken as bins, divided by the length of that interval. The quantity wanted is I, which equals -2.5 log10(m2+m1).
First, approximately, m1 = 0.64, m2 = 0.703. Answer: -0.32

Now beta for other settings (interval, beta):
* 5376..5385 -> 307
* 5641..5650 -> 325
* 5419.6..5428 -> 299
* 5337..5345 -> 232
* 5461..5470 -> 292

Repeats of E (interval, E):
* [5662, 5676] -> 0.719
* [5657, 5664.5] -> 0.691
